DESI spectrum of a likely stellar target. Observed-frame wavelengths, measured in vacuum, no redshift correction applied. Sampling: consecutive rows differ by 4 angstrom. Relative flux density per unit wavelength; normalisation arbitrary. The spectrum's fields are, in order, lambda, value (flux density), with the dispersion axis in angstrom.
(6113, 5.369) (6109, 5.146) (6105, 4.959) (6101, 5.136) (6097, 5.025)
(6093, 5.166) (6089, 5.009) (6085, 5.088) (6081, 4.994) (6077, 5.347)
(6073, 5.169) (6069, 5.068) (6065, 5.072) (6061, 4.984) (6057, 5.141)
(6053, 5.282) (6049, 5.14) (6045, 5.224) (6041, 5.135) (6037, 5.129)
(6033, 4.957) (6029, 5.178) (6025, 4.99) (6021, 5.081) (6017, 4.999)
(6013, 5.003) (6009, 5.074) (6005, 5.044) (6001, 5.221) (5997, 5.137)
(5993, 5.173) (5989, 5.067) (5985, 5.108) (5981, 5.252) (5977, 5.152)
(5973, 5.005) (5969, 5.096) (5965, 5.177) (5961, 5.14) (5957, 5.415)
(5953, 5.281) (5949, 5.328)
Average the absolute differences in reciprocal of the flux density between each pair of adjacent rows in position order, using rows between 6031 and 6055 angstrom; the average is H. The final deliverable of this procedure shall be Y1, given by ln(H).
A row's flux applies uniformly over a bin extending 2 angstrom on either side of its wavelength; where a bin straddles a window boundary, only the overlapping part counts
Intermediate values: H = 0.0037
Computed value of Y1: -5.59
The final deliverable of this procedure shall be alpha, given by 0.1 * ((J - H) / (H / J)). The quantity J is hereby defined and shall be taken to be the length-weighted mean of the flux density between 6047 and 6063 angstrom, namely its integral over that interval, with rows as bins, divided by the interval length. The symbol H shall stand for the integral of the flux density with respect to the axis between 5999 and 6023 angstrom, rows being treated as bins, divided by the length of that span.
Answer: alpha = 0.007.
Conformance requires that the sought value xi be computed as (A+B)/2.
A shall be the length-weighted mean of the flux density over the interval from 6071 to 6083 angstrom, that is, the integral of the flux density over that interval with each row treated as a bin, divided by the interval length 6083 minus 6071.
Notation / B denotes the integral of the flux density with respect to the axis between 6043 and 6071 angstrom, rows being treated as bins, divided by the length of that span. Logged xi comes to 5.15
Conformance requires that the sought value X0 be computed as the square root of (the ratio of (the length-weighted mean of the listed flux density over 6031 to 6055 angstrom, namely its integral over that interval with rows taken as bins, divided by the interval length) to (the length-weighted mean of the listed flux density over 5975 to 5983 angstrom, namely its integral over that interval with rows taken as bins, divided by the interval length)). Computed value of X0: 0.994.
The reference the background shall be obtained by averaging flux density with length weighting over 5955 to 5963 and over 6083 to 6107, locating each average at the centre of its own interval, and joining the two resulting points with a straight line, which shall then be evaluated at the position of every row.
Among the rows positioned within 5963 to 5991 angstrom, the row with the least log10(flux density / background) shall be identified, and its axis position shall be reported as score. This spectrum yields 5973 angstrom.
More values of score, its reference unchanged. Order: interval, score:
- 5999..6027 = 6013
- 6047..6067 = 6061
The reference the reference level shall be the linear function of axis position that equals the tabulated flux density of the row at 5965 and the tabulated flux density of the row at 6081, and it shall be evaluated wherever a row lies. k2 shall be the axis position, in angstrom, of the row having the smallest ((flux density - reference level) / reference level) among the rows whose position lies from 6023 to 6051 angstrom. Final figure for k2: 6033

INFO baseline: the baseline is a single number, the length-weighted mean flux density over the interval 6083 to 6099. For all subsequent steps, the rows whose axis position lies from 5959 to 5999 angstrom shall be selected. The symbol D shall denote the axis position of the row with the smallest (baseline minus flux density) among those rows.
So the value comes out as 5981 angstrom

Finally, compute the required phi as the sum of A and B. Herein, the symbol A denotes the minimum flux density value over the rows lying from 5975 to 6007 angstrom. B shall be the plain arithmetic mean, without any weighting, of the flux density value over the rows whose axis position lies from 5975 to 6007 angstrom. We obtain 10.2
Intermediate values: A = 5.044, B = 5.14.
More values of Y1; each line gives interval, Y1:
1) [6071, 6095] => -5.04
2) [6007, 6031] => -5.68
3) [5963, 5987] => -5.45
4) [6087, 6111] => -5.11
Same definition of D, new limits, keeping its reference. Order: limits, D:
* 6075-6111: 6077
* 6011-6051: 6045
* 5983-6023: 6001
